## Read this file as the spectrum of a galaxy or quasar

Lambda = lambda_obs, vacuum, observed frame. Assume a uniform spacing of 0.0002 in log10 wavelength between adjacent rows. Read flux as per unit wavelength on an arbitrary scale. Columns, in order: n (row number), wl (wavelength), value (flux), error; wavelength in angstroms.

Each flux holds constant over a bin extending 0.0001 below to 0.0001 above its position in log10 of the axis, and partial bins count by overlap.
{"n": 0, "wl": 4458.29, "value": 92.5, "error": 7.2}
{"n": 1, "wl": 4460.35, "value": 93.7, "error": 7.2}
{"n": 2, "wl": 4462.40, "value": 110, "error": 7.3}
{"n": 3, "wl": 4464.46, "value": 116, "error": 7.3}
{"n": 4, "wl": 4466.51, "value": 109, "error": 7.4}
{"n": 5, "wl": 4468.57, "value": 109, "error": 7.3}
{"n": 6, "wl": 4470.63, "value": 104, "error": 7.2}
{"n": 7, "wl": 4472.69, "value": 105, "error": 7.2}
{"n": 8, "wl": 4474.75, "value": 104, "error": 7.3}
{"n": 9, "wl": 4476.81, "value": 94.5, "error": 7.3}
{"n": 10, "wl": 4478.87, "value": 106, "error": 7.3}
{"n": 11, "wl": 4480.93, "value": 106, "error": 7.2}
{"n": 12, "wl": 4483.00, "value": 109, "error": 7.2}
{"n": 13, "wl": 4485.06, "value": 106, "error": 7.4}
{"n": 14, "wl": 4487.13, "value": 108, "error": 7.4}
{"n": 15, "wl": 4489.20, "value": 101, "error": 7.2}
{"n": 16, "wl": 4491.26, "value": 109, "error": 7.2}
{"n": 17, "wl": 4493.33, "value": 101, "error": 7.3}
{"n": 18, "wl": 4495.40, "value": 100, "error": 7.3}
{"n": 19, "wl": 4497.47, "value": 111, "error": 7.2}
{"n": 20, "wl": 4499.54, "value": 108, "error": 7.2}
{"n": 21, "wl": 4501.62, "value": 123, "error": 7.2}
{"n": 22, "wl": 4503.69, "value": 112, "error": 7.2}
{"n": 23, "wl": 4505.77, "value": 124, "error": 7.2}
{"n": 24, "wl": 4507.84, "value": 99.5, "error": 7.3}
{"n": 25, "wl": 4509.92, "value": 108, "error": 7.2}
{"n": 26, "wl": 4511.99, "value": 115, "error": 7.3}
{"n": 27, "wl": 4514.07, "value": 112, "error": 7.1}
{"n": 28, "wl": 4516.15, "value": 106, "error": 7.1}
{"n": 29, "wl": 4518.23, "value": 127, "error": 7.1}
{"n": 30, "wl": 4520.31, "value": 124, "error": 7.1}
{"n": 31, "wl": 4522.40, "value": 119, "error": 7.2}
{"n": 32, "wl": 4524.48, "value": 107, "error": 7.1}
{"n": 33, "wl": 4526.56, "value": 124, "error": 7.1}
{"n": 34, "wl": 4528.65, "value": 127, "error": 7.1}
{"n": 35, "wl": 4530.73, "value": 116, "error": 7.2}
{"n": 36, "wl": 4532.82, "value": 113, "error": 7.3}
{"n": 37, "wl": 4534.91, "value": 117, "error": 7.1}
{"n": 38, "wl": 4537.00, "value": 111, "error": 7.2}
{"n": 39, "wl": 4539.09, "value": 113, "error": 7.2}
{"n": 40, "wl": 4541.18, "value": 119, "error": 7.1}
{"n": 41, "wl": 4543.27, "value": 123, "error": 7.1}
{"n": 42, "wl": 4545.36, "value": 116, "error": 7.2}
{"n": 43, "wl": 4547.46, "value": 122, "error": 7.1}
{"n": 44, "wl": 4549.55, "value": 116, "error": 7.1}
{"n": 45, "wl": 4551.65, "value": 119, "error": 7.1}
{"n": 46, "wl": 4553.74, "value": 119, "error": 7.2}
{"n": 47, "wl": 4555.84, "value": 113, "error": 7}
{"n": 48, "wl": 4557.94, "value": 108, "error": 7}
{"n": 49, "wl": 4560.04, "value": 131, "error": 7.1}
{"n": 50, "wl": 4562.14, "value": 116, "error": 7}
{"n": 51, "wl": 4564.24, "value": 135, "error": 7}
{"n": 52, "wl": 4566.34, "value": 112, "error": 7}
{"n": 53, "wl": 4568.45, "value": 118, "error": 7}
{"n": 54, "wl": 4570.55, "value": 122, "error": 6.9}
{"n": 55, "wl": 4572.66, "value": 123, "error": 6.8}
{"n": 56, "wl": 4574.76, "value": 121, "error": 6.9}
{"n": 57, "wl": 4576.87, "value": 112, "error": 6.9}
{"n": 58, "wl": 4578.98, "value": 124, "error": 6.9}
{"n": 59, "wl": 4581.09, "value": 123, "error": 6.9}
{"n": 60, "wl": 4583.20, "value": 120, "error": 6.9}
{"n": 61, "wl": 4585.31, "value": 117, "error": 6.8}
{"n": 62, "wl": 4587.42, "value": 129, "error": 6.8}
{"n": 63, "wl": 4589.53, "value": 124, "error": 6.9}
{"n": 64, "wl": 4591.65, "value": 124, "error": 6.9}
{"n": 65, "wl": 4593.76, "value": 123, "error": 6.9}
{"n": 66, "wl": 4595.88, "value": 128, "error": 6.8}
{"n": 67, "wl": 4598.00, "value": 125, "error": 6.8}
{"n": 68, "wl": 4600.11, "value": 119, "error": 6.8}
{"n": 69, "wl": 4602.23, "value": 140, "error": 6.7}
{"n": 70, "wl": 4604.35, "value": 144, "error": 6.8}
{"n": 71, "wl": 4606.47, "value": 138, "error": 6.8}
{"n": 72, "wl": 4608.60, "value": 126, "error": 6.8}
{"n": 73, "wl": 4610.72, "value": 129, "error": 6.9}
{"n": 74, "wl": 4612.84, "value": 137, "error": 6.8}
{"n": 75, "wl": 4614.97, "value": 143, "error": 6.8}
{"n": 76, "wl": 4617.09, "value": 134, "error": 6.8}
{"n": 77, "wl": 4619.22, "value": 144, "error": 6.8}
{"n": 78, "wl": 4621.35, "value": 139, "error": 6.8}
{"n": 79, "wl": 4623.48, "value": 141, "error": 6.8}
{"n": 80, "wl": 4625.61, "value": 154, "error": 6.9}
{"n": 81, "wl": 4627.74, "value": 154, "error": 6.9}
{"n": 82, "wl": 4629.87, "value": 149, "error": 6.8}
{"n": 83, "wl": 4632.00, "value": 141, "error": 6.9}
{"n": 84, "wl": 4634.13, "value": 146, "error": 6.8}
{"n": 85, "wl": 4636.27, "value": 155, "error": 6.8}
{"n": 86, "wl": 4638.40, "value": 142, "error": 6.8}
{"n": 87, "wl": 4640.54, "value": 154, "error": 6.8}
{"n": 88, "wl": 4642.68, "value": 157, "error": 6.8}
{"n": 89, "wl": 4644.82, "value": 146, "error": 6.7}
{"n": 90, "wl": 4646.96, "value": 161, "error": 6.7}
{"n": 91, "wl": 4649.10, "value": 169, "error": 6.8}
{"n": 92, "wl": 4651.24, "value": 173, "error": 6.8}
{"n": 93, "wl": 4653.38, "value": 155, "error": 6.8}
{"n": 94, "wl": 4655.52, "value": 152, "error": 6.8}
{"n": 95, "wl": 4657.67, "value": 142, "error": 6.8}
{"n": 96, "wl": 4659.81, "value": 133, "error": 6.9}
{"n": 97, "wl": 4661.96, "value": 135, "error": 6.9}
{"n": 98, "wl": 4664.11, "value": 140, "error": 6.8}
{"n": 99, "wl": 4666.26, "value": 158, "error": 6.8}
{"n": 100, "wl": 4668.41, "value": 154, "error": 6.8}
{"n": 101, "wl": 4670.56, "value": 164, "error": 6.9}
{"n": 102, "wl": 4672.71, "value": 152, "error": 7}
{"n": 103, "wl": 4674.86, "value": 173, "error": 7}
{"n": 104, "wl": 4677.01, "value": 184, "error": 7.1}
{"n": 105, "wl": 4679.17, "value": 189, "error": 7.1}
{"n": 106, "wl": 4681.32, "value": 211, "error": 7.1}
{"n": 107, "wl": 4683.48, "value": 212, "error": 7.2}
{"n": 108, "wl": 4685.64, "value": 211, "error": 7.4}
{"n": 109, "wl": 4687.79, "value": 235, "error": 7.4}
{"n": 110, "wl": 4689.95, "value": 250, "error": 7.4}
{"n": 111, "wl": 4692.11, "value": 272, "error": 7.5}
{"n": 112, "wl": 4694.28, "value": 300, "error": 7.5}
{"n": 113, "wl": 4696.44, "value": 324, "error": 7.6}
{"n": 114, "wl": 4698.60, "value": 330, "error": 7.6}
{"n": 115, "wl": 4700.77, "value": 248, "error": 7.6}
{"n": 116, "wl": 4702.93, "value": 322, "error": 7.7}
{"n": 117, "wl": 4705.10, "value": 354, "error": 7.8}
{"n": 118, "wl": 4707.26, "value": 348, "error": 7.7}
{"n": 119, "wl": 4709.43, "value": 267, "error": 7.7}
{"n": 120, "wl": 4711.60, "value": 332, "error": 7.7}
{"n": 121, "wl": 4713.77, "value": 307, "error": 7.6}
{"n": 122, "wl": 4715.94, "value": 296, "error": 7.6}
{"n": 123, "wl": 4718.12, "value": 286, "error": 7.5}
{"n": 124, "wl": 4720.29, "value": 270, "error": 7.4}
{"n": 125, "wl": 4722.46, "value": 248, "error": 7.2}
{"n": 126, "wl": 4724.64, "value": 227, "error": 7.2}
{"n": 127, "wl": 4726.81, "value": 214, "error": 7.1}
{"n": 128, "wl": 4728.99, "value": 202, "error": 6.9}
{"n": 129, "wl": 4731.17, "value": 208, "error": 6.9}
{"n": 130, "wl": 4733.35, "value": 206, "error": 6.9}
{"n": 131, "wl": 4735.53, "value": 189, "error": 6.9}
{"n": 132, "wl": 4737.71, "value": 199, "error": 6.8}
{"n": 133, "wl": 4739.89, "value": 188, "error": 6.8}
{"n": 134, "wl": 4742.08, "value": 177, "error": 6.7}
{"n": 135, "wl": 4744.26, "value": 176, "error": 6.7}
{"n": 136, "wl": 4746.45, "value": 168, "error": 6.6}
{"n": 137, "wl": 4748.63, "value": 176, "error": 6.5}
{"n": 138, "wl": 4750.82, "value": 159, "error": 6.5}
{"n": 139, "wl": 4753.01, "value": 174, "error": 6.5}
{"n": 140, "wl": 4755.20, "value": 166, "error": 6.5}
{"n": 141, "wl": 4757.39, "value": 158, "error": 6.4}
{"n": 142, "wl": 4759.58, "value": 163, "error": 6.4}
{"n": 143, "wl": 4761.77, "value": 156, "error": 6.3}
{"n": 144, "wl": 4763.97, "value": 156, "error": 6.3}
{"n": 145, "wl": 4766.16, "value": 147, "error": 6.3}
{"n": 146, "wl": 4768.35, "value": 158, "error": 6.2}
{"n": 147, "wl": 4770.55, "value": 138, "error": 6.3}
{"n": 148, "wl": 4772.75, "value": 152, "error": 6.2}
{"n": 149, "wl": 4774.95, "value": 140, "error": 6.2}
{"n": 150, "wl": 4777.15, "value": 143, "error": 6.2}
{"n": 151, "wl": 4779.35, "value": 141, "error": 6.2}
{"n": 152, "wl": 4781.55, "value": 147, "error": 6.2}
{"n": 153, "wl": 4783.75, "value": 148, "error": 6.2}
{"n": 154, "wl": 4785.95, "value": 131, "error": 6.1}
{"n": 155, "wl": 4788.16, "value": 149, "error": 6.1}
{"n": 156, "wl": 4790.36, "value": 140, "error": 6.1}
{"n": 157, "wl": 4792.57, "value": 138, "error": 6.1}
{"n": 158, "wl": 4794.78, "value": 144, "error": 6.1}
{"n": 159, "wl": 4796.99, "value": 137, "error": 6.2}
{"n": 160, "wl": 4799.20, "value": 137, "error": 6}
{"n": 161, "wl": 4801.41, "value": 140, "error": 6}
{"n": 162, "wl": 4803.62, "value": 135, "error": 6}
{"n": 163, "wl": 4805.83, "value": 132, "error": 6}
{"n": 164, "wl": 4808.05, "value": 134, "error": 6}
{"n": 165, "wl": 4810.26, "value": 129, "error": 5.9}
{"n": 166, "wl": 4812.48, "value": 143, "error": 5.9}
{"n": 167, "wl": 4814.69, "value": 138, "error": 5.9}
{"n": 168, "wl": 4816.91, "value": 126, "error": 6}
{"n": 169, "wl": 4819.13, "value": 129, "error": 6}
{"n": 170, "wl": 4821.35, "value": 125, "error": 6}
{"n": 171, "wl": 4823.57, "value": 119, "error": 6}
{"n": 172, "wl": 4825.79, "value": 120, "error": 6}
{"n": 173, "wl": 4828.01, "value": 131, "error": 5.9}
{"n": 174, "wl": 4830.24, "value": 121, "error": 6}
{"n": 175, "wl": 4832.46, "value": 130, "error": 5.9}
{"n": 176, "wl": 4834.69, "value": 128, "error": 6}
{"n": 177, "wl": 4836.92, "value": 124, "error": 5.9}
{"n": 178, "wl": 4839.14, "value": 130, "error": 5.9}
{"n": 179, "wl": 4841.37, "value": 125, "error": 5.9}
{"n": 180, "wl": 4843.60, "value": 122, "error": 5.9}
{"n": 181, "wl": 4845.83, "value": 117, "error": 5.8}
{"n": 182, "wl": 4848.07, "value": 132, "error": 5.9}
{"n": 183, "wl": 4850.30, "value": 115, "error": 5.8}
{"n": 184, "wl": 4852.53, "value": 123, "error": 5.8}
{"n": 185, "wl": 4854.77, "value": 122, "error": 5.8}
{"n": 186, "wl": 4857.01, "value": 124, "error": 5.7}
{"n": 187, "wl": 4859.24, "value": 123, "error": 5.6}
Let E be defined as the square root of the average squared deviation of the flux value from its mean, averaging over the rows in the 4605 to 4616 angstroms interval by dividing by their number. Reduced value 6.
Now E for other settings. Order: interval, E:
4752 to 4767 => 8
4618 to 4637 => 6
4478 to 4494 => 3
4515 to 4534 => 8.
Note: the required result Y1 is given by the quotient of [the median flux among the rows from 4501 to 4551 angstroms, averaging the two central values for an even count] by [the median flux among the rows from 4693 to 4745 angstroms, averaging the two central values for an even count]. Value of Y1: 0.5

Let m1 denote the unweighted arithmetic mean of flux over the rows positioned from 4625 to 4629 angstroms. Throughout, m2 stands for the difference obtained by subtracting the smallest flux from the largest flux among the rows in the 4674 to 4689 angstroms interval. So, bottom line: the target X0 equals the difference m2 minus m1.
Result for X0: -92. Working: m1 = 154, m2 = 62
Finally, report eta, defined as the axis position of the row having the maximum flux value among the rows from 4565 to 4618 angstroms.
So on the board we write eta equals 4604.35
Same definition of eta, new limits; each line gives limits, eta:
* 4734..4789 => 4737.71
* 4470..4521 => 4518.23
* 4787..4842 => 4788.16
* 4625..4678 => 4677.01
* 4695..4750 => 4705.10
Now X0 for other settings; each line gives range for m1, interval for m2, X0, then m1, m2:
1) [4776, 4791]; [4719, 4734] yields -75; 143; 68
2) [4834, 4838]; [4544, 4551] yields -120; 126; 6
